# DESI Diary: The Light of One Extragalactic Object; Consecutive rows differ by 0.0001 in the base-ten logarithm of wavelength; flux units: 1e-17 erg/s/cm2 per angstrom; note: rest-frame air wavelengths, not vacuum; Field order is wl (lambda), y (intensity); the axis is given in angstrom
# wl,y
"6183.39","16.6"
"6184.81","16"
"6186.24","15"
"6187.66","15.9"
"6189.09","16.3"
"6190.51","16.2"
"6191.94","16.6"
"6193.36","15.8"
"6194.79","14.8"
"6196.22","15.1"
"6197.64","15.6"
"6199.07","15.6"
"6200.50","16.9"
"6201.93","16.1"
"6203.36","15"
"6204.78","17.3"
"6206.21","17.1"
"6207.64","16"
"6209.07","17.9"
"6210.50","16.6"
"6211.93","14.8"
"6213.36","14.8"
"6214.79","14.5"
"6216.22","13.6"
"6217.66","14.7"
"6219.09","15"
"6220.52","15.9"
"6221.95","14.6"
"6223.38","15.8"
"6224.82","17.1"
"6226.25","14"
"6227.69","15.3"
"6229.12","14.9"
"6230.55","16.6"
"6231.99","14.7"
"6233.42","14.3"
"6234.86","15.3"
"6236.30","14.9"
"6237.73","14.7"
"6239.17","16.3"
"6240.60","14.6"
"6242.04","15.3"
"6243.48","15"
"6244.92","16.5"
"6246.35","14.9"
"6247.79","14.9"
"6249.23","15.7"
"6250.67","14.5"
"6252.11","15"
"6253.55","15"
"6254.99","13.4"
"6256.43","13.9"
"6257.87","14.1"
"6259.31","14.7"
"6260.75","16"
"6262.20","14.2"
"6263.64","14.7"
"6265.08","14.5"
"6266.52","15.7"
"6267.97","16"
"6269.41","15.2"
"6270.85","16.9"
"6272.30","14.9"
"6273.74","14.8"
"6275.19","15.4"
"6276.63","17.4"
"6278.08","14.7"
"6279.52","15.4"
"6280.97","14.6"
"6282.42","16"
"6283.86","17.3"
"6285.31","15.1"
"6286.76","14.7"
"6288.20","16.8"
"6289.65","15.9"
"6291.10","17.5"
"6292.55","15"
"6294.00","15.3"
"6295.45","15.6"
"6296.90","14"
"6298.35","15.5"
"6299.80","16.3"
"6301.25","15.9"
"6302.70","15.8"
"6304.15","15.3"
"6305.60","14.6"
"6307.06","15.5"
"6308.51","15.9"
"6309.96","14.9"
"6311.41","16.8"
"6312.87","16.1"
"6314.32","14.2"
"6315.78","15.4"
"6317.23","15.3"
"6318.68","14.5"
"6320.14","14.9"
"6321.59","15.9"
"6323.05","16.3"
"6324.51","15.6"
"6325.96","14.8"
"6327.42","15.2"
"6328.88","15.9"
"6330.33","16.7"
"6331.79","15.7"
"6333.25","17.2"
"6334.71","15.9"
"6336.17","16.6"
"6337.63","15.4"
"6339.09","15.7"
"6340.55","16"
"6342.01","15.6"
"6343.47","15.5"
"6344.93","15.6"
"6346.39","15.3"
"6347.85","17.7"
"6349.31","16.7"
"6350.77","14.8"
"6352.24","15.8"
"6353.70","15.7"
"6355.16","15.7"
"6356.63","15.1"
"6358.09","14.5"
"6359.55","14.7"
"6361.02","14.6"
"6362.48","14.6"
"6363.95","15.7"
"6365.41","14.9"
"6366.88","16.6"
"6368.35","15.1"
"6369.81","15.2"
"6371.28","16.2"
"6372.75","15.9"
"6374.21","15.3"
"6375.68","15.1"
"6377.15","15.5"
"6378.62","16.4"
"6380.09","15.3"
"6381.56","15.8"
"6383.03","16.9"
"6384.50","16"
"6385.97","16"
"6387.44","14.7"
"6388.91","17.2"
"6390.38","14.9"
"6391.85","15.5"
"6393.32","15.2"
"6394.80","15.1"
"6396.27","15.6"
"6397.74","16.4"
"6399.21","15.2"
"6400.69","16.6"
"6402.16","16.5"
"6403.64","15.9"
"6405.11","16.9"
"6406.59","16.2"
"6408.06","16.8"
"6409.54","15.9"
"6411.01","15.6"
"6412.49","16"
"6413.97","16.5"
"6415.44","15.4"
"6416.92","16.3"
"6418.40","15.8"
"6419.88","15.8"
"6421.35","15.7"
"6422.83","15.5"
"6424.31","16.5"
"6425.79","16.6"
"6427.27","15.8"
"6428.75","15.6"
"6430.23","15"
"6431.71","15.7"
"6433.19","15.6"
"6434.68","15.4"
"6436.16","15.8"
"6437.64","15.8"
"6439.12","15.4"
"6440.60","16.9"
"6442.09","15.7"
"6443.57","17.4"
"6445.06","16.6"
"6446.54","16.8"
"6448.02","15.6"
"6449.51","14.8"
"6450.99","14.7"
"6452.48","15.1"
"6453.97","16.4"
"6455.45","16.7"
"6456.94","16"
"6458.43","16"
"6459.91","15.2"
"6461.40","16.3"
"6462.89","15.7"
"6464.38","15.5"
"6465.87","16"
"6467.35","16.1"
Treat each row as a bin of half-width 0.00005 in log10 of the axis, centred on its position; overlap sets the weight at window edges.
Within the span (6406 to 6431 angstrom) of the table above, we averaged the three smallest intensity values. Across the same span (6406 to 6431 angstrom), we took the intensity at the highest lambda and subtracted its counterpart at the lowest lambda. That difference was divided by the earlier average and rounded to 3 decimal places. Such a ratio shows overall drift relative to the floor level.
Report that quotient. -0.078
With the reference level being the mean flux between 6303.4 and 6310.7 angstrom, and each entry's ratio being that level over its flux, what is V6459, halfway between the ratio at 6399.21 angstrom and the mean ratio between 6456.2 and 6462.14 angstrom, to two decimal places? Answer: 0.98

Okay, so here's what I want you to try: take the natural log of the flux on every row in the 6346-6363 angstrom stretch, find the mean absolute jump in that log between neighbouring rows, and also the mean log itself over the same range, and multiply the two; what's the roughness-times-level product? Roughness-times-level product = 0.12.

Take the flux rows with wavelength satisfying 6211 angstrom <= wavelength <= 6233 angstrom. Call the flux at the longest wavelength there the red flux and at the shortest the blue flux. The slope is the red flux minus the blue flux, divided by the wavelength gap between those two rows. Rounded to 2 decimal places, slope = 0.00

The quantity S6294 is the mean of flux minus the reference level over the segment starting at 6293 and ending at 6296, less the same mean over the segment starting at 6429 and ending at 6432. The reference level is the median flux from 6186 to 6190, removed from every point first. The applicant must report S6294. 0.1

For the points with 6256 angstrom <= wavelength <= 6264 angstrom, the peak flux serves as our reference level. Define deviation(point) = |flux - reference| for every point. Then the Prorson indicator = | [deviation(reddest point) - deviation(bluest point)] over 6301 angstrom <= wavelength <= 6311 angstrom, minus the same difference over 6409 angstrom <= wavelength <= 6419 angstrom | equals 0.90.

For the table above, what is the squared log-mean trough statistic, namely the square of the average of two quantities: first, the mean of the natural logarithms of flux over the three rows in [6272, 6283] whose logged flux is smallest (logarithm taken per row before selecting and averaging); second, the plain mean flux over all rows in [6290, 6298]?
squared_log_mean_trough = 83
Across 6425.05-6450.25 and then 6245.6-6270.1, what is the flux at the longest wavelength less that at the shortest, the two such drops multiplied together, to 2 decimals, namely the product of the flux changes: -0.54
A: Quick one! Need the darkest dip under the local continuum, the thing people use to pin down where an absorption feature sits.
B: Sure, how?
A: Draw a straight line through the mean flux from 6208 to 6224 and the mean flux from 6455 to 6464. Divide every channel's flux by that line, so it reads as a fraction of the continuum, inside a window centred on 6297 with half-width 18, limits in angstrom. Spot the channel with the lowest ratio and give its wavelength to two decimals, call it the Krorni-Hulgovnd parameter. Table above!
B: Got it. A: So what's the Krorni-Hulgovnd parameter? 6296.90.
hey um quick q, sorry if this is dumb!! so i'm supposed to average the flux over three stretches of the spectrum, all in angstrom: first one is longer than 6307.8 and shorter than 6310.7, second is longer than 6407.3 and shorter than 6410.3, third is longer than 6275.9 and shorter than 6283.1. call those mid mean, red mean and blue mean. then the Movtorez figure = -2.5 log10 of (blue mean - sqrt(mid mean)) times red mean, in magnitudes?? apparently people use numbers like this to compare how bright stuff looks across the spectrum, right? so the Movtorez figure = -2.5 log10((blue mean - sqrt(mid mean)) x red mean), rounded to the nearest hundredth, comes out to -5.70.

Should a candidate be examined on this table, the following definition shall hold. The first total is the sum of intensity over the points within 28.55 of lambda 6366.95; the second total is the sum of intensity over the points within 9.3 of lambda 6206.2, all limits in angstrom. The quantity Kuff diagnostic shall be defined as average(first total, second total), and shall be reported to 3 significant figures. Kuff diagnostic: 408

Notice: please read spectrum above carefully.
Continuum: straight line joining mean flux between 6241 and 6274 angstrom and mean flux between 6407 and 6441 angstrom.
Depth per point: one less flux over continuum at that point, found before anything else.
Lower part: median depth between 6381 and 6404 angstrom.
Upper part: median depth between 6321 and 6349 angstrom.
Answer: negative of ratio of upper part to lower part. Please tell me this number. -2.3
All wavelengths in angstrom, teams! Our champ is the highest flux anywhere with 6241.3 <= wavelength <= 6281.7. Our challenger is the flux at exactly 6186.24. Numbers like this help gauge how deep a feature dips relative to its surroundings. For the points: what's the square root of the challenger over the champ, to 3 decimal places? 0.928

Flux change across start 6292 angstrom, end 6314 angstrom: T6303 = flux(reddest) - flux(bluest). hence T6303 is 1.1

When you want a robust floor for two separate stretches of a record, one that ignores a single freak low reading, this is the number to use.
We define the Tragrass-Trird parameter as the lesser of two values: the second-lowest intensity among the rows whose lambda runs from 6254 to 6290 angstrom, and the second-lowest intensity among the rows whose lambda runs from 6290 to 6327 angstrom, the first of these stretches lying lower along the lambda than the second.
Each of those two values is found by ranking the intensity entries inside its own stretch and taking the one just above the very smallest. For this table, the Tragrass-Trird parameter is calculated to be 13.9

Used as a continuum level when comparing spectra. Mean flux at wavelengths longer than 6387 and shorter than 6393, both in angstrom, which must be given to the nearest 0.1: 15.6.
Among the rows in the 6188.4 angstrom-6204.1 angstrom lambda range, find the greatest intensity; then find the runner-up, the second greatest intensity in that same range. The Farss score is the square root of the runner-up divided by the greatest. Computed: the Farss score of 0.991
